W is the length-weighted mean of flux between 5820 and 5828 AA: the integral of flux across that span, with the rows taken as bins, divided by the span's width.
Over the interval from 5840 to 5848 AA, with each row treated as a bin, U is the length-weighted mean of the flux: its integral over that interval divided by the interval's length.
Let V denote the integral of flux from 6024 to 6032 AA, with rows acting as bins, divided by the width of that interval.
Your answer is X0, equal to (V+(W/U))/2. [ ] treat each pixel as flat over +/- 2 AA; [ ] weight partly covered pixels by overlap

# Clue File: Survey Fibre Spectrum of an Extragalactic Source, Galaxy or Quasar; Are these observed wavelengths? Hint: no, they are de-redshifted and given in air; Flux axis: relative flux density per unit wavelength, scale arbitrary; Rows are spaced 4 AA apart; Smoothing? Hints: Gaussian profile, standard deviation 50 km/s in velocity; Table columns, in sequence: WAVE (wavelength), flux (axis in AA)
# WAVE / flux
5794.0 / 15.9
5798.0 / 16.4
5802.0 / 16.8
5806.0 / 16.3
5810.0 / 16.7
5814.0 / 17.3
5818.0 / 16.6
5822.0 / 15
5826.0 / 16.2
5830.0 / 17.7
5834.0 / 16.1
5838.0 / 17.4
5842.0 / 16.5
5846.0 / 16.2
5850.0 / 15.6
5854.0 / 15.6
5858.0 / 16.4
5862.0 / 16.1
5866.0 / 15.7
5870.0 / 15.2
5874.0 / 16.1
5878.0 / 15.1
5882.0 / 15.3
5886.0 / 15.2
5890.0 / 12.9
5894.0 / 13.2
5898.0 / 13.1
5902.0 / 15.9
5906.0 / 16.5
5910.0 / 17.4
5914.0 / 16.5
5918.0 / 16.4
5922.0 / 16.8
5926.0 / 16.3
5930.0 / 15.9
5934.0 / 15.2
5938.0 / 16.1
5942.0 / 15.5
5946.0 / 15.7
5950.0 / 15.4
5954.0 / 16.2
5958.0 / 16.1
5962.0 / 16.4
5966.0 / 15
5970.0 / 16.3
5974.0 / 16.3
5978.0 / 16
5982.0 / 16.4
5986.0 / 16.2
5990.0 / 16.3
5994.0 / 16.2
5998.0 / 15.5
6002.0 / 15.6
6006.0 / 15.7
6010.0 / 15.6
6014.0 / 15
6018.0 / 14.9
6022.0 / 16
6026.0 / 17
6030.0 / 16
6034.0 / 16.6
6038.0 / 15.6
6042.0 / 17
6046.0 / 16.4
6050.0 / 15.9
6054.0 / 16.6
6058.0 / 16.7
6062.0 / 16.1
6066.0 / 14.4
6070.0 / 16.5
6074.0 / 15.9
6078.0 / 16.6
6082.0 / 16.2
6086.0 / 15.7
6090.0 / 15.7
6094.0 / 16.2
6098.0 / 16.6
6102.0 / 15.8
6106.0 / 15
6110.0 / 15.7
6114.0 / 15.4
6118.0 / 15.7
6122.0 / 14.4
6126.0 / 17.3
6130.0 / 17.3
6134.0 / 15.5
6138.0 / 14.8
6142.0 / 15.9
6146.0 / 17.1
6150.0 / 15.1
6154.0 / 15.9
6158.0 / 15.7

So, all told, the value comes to 8.73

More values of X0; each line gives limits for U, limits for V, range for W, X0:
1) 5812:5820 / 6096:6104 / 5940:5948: 8.56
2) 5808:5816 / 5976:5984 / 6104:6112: 8.55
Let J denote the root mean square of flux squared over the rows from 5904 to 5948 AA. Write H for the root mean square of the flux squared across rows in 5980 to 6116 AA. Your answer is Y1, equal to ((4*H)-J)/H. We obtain 2.97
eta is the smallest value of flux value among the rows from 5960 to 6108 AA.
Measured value 14.4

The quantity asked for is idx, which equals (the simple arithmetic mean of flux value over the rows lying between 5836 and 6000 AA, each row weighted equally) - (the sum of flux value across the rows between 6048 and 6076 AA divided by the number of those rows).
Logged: -0.21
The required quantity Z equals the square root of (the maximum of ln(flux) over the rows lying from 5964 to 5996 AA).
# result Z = 1.67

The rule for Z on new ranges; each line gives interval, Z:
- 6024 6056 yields 1.68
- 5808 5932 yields 1.70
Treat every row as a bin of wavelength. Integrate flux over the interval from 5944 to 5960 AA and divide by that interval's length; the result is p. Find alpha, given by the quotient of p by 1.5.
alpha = 10.6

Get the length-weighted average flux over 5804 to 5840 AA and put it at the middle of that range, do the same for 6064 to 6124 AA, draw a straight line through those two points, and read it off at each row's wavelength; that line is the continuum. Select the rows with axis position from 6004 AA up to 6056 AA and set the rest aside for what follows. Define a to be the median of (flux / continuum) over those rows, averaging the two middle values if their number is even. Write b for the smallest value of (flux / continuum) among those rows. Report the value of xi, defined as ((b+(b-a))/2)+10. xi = 10.4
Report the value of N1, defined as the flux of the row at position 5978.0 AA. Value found 16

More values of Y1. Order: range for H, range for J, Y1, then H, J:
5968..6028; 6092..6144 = 3.01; 255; 252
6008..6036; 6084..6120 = 3.02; 253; 249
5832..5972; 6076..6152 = 2.99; 251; 255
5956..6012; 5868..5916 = 3.07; 256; 237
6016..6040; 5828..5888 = 3.00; 258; 258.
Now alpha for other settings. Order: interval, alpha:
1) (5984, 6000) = 10.7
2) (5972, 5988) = 10.8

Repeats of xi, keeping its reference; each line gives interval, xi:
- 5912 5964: 10.4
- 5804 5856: 10.4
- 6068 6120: 10.5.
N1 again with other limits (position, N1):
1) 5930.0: 15.9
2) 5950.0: 15.4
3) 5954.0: 16.2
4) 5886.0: 15.2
